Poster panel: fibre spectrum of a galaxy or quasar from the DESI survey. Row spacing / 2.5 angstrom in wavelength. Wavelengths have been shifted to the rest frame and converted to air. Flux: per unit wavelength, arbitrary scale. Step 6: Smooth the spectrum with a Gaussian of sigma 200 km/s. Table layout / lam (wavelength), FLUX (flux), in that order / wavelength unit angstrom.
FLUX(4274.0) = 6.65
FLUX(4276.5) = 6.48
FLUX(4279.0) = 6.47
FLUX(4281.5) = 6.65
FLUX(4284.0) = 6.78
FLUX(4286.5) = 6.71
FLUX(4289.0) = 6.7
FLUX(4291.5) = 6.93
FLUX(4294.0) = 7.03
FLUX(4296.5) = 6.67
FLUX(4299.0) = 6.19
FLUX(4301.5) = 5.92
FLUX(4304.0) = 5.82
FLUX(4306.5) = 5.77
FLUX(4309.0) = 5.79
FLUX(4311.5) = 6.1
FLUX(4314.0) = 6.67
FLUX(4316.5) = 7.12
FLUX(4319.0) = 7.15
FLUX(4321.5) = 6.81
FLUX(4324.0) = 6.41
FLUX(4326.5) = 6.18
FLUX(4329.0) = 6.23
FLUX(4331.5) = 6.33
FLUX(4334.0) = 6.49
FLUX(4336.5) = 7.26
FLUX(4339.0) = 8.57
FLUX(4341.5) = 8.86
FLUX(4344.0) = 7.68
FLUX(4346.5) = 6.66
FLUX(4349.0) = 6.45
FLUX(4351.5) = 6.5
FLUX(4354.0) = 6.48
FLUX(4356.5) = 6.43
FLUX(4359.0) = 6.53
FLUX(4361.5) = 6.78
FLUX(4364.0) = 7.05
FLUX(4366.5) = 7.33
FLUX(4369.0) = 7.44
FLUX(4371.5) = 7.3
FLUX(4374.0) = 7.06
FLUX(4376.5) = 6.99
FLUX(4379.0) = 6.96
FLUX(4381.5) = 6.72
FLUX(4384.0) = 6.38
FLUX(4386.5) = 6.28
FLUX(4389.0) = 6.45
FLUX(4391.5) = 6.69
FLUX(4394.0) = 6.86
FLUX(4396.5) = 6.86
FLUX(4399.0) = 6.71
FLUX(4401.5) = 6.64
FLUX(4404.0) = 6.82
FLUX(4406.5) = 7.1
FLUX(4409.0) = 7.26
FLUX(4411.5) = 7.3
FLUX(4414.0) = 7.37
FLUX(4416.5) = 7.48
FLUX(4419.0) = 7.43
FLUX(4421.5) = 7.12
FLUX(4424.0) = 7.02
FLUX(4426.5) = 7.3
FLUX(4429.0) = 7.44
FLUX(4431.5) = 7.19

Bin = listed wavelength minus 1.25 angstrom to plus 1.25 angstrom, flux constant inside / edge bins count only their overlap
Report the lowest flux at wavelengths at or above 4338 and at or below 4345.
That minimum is 7.68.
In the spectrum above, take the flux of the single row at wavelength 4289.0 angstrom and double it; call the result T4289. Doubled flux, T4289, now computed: 13.4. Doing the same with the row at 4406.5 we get 14.2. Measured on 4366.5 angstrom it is 14.7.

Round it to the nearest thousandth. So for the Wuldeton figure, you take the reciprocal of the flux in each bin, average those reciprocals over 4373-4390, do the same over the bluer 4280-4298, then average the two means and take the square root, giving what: 0.386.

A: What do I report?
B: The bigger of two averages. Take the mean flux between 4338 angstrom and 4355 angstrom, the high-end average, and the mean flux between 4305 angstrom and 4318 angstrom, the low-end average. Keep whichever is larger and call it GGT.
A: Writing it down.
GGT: 7.31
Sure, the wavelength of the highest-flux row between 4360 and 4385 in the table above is 4369.0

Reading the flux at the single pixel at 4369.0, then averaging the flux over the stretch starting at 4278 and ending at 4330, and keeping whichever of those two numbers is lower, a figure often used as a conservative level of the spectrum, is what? 6.48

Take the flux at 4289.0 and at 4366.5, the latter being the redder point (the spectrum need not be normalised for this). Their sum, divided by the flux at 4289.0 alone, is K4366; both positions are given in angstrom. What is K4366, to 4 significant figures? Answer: 2.094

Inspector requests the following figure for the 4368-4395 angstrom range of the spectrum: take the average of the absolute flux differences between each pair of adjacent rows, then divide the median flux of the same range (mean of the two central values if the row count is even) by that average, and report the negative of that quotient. -39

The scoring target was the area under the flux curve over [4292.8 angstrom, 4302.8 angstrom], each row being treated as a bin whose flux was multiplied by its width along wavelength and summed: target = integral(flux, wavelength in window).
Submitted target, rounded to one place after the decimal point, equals 64.5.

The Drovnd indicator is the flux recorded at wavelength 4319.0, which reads 7.15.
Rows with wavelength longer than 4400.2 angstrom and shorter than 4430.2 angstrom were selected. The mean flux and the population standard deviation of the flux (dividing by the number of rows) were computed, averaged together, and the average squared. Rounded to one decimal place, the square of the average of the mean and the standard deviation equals 13.8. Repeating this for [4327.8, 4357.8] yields 15.5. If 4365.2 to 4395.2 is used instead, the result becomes 13.1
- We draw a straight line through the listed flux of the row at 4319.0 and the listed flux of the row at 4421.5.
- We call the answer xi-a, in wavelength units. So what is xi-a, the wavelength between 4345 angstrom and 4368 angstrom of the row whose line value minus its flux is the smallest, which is 4366.5 angstrom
